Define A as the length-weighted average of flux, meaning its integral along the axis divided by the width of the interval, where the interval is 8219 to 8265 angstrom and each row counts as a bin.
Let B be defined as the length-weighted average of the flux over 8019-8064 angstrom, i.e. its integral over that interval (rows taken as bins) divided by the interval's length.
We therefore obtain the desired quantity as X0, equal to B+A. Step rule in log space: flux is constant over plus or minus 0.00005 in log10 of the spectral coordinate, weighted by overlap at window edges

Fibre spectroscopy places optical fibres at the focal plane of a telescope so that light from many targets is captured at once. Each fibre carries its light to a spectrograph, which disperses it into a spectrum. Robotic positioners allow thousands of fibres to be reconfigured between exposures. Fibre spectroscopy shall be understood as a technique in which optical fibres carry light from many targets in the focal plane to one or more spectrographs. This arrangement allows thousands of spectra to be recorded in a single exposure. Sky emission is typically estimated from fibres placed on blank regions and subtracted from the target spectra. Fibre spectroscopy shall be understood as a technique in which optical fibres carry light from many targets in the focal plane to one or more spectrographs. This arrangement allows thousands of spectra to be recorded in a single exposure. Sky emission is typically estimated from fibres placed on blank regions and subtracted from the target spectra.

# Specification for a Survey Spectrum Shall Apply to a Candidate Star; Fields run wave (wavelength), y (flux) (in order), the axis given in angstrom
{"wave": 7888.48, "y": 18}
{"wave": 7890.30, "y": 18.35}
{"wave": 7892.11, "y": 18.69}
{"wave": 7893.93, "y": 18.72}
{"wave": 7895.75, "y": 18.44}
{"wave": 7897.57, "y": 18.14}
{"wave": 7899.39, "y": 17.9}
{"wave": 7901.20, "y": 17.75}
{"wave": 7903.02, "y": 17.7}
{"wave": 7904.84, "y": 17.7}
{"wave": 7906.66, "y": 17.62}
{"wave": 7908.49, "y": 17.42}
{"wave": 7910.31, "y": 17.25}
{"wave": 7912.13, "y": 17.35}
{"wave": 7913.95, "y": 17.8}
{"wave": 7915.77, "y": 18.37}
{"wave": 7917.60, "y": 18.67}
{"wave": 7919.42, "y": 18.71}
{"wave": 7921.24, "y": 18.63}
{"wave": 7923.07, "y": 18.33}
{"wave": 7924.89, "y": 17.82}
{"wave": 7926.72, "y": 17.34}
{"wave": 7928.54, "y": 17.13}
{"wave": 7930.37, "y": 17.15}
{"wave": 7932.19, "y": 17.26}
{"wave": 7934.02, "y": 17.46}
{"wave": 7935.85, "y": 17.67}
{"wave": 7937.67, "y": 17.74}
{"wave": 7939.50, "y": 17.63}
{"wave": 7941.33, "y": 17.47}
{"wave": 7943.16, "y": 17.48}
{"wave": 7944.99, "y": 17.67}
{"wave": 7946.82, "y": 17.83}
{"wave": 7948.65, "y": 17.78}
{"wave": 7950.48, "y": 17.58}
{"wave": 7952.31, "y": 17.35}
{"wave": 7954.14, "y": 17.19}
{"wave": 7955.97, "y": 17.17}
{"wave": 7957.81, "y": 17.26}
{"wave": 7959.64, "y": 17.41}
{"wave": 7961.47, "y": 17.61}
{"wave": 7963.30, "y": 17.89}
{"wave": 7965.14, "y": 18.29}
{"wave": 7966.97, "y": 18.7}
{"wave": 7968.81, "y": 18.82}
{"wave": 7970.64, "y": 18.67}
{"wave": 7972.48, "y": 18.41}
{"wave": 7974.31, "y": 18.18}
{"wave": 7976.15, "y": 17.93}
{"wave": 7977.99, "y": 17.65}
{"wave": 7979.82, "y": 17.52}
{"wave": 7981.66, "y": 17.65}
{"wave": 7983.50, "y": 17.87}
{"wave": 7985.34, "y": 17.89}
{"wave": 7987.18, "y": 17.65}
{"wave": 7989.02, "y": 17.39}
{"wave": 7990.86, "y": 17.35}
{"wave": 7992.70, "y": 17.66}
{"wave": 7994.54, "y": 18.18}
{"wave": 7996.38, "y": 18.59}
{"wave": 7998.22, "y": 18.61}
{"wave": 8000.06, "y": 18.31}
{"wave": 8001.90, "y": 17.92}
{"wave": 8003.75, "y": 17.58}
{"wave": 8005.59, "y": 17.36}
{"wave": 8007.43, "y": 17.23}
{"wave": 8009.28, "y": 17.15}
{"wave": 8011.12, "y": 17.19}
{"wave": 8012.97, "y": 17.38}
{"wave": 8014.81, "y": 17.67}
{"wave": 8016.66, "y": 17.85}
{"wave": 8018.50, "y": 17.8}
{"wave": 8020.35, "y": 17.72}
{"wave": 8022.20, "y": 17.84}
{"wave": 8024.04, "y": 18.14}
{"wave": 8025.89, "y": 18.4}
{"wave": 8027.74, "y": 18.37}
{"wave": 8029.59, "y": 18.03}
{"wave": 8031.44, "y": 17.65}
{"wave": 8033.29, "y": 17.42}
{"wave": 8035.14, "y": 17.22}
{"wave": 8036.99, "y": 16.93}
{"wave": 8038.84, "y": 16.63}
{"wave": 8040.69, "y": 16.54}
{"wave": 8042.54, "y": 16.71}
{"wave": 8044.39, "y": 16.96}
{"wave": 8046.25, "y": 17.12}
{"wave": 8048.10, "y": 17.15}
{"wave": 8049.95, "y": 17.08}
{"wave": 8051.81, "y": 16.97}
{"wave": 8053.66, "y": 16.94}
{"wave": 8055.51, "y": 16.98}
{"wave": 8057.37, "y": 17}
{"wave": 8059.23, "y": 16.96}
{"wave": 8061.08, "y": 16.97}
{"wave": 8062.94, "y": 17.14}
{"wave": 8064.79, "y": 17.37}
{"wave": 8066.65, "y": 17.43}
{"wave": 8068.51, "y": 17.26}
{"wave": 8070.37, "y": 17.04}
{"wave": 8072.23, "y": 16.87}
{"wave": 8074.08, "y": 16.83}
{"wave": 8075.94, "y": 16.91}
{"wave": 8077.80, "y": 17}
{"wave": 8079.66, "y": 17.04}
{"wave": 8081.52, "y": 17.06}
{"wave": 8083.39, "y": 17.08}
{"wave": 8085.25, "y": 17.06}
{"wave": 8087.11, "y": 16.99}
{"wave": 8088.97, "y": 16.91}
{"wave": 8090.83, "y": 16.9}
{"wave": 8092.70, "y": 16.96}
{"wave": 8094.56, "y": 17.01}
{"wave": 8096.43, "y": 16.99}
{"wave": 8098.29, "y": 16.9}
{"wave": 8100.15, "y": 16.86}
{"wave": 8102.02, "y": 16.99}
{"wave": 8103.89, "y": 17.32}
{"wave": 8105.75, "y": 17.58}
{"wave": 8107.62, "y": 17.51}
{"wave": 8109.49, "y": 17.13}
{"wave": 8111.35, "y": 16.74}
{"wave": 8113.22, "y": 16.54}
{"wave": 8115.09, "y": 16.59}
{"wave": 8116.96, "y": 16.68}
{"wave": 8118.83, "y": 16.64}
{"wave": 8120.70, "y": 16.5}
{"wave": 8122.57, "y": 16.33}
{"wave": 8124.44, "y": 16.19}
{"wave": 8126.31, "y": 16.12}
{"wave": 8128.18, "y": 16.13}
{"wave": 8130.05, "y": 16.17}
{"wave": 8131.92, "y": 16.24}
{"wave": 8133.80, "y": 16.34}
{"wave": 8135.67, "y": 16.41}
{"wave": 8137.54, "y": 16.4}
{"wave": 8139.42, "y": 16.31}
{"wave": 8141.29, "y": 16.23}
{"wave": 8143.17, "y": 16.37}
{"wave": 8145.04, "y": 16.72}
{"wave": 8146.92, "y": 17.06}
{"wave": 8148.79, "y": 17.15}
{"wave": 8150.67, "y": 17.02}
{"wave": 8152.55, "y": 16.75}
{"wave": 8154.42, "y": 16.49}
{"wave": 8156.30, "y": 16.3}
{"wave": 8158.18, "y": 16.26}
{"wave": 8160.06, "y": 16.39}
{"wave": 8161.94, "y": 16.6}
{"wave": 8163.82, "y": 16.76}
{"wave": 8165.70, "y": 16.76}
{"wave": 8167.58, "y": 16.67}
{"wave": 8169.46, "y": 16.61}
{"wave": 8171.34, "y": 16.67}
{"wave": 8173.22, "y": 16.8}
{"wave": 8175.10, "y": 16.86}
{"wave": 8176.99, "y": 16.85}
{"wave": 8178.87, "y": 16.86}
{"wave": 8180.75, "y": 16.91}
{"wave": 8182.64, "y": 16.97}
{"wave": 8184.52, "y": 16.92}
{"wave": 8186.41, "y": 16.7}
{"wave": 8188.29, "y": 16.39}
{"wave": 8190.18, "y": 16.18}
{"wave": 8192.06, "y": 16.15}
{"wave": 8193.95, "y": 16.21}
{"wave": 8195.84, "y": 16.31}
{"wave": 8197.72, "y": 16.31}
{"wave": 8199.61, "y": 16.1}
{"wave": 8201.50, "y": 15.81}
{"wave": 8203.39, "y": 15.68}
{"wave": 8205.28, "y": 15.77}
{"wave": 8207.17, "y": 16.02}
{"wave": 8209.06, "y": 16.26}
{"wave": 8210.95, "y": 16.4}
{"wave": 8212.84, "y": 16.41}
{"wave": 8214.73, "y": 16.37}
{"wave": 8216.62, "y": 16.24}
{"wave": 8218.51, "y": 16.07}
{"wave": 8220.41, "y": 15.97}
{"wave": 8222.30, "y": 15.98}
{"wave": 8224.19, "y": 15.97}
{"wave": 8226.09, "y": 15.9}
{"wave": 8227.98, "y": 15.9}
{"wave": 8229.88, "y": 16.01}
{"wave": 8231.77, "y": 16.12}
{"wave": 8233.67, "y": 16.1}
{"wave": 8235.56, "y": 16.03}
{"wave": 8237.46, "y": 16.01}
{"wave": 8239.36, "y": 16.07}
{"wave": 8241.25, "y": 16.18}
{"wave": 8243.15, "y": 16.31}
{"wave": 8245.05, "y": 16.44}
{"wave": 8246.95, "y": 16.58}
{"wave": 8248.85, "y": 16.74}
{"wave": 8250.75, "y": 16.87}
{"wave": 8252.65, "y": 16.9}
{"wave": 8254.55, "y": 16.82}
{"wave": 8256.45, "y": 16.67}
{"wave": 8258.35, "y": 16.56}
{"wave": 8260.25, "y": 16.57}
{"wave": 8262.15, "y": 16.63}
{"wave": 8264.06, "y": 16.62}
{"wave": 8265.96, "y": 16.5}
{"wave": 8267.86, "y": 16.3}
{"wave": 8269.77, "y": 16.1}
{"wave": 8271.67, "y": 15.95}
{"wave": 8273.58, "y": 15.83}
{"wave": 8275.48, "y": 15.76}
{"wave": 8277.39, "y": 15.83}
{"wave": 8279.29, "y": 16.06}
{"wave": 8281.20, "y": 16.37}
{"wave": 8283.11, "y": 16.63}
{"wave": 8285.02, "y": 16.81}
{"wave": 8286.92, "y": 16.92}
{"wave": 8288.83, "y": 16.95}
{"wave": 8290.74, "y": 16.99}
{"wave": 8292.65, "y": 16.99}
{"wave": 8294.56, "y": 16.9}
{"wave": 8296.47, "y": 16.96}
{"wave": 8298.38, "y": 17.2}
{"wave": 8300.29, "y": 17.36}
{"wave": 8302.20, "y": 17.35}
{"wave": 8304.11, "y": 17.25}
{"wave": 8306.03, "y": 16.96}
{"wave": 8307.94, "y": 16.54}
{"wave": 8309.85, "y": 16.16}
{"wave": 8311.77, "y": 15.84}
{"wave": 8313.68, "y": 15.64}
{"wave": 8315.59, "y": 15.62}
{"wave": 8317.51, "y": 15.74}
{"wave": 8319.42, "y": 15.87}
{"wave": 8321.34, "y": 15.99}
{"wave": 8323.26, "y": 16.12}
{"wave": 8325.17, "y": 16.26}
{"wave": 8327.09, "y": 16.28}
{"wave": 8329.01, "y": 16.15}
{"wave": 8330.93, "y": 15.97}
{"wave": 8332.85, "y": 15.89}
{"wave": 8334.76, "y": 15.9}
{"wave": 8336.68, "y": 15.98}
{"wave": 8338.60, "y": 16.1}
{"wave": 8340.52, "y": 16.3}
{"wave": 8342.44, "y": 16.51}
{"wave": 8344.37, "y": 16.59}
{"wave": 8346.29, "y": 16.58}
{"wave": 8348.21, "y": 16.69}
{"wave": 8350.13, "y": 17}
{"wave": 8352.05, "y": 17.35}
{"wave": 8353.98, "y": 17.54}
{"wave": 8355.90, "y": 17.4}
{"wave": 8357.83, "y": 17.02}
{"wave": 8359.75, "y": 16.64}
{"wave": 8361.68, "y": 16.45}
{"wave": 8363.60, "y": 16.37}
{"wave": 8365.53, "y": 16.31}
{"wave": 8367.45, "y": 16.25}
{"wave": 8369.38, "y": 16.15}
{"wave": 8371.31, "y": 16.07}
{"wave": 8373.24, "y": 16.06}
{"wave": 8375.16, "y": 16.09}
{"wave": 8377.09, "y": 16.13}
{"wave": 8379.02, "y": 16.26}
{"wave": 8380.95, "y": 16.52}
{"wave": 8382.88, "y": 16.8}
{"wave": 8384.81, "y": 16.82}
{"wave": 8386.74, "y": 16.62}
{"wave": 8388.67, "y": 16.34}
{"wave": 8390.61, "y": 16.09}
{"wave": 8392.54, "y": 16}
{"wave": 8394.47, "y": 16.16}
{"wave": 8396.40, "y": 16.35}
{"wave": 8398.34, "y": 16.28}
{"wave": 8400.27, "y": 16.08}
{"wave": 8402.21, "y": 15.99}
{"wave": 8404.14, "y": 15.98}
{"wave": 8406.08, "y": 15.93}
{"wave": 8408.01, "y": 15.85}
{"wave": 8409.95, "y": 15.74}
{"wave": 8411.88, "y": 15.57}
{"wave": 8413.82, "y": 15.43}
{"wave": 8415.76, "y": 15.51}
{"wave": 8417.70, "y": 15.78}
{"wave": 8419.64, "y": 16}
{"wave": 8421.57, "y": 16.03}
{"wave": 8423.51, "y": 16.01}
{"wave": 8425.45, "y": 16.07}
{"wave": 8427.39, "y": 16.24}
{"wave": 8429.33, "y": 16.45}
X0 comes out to 33.6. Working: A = 16.33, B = 17.3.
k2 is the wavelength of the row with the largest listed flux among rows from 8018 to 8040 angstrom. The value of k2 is 8025.89 angstrom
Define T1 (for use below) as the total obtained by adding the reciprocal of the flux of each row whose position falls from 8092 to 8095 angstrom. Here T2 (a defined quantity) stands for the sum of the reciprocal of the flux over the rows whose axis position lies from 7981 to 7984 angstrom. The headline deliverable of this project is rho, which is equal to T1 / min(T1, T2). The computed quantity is 1.05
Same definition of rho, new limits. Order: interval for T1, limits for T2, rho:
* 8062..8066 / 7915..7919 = 1.07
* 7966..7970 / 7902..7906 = 1.00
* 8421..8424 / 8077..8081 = 1.06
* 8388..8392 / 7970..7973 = 1.14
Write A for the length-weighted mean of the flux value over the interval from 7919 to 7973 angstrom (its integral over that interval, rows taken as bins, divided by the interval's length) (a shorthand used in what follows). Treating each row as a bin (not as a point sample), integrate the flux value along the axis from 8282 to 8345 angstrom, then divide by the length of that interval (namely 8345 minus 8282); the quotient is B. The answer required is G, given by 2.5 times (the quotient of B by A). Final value 2.31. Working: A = 17.8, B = 16.4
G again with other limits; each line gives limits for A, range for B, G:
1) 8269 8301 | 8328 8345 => 2.44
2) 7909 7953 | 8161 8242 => 2.30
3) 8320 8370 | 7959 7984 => 2.74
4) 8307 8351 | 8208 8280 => 2.52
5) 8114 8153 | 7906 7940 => 2.69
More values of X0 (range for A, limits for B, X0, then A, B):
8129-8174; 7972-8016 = 34.3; 16.56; 17.8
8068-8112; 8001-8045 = 34.5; 17.04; 17.5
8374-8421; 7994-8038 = 33.9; 16.10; 17.8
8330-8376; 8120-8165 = 32.9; 16.47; 16.5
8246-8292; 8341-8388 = 33.1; 16.50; 16.6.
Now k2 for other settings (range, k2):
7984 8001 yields 7998.22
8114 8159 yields 8148.79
